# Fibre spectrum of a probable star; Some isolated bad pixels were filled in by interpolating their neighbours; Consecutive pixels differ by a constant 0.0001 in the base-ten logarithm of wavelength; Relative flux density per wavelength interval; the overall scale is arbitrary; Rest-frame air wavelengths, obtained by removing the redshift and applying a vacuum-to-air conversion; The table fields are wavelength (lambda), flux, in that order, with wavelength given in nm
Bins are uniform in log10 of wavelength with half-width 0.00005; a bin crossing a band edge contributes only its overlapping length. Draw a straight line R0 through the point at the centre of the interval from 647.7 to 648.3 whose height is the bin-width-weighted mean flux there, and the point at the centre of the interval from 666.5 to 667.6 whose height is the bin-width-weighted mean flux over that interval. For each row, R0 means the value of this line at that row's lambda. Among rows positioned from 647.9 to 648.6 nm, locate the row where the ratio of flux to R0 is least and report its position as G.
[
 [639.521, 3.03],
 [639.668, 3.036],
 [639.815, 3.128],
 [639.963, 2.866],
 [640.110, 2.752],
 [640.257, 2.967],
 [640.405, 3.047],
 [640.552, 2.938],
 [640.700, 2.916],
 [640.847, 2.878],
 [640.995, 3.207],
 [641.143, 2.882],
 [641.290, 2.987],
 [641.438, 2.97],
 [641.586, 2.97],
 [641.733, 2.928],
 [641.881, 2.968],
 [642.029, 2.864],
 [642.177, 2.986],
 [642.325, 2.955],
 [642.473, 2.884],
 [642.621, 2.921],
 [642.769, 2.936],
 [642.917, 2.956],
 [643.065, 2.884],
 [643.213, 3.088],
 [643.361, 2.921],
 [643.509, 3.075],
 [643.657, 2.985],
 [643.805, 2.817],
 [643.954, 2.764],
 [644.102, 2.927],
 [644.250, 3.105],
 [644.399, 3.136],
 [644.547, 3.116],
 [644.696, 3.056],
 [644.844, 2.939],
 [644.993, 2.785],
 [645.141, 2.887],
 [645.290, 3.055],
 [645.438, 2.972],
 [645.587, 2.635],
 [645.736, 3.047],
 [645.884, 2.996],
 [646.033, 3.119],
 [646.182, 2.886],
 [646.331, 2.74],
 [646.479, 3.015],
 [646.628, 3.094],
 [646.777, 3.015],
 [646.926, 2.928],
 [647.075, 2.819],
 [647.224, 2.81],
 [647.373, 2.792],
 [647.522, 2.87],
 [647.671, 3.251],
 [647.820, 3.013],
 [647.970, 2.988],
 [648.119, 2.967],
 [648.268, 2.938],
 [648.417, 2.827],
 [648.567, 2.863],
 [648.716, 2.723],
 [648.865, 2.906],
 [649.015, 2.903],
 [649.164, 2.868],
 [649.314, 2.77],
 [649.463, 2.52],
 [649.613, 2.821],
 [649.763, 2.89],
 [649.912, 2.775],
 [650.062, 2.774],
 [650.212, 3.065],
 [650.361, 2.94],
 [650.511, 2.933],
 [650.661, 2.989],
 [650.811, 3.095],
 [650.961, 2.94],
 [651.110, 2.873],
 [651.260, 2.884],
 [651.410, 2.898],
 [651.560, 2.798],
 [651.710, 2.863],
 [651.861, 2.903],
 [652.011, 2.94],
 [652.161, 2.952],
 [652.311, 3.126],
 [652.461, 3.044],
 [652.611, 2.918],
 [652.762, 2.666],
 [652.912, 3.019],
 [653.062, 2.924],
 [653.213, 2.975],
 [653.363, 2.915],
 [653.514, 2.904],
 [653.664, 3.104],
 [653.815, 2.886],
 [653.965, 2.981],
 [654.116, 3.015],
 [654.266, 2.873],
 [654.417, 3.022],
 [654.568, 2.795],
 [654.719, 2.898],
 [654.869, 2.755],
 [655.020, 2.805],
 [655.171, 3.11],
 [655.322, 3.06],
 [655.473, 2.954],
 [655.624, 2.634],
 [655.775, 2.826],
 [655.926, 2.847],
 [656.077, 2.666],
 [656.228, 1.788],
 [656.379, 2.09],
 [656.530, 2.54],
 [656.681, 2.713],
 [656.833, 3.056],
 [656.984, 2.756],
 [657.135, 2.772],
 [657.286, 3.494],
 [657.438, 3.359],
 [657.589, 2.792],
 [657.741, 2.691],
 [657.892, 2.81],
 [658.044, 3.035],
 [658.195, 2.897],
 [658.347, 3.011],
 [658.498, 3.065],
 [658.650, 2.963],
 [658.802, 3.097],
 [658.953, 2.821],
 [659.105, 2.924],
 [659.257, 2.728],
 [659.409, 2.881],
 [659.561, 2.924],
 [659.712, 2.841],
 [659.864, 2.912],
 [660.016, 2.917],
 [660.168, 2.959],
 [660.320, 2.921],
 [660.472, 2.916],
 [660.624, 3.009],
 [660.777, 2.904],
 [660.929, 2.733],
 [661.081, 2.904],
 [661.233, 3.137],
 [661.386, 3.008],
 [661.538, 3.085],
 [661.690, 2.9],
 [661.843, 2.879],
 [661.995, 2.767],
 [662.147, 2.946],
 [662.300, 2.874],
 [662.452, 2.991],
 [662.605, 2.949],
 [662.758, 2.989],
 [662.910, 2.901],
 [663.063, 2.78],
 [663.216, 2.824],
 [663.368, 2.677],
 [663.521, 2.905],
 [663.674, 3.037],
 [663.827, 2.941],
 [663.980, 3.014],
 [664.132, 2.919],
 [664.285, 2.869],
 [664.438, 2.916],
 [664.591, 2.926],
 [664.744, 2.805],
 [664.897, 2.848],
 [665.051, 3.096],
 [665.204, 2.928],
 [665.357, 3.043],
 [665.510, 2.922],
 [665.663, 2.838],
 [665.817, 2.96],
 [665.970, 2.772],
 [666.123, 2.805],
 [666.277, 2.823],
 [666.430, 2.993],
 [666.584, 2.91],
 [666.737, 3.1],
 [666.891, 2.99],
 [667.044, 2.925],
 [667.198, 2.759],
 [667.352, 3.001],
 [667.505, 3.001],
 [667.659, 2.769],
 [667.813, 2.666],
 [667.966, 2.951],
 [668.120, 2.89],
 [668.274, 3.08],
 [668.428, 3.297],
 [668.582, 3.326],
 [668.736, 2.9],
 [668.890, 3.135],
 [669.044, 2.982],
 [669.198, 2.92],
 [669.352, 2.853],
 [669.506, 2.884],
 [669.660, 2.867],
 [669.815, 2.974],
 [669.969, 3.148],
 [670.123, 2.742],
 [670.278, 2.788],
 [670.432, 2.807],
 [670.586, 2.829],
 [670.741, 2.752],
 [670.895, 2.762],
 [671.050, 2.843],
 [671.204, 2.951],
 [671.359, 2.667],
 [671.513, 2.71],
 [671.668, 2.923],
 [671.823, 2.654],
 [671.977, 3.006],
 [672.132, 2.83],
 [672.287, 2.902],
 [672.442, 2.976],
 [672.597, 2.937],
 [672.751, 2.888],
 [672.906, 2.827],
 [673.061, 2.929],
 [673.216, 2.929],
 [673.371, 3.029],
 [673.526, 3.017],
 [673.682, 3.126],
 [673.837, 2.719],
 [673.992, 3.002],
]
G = 648.417 nm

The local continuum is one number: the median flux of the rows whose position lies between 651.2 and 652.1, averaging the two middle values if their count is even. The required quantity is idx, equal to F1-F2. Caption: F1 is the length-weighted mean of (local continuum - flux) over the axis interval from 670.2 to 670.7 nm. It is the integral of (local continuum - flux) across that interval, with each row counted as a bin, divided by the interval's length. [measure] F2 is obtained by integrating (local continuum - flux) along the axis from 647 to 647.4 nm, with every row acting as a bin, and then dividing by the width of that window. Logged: 0.00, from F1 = 0.09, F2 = 0.08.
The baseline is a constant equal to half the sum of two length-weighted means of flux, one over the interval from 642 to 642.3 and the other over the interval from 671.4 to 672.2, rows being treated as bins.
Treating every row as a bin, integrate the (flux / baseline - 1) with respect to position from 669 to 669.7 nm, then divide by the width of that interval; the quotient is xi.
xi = 0.008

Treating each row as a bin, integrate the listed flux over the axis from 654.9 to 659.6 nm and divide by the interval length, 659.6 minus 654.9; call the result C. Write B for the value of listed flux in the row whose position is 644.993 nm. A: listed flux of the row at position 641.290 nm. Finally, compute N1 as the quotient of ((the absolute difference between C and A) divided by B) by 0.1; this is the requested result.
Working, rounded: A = 2.987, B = 2.785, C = 2.84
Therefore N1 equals 0.53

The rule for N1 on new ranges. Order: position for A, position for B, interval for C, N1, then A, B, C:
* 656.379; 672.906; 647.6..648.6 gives 3.15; 2.09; 2.827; 2.98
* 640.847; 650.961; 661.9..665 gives 0.06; 2.878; 2.94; 2.90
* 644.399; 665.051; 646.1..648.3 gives 0.62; 3.136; 3.096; 2.94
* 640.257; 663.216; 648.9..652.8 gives 0.27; 2.967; 2.824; 2.89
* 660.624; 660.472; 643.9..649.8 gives 0.31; 3.009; 2.916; 2.92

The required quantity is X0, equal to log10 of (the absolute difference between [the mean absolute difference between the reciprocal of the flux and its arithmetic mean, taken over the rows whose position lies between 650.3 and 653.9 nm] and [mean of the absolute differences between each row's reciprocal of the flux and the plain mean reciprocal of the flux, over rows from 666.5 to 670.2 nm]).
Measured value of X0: -2.23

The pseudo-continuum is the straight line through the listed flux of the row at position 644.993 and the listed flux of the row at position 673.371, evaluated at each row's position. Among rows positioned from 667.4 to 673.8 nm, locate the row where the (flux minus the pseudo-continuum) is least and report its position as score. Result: 671.823 nm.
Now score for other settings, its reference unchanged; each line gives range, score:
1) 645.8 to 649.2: 648.716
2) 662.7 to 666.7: 663.368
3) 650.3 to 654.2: 652.762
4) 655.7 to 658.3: 656.228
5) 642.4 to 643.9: 643.805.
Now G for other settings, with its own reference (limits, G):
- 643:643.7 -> 643.065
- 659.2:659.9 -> 659.257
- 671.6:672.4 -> 671.823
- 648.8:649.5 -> 649.463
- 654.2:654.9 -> 654.869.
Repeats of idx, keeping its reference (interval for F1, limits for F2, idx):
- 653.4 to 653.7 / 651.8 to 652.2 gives -0.05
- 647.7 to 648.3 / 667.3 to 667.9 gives -0.15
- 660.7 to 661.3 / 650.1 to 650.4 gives 0.07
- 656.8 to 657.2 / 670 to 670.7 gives -0.03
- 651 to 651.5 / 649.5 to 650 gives -0.08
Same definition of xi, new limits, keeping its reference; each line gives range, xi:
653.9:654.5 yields 0.032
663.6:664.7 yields 0.022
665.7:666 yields 0.000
